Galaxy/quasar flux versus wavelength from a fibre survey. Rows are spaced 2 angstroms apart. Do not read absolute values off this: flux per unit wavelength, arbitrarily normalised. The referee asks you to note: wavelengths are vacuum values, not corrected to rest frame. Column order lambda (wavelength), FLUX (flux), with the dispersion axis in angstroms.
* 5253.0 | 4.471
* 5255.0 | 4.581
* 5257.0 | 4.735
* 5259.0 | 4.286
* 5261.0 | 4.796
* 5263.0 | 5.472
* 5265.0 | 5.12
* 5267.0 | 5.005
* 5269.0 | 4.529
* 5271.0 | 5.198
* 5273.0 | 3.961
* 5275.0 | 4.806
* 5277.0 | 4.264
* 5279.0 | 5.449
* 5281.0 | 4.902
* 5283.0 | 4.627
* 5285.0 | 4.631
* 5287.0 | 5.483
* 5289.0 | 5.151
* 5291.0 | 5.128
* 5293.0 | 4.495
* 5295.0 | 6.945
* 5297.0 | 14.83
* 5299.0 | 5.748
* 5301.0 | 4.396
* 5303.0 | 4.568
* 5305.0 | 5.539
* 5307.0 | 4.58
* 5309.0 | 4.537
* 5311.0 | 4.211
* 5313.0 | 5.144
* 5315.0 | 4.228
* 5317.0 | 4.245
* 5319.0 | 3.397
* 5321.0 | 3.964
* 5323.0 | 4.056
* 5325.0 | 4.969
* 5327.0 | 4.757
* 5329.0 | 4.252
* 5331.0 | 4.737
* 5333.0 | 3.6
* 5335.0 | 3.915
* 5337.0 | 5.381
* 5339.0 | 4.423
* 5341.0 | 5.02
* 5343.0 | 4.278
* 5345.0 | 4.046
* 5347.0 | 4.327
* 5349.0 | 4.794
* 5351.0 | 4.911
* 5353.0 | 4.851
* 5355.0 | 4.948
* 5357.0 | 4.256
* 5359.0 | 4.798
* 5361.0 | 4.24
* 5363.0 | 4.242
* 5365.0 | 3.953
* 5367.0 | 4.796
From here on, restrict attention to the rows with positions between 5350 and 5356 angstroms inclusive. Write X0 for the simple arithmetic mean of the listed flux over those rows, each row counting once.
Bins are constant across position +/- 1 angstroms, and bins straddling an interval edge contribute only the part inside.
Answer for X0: 4.9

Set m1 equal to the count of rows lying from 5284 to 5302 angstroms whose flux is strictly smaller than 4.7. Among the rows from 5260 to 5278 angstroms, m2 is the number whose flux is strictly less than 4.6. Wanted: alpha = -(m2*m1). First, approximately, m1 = 3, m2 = 3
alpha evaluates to -9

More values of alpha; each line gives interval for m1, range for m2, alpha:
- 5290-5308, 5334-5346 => -16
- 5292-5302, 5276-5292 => -2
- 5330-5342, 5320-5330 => -9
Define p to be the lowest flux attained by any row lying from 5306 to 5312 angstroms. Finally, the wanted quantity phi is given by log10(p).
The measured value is 0.624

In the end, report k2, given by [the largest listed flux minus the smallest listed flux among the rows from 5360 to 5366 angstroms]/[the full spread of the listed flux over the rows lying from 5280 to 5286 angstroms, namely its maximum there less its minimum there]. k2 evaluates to 1.05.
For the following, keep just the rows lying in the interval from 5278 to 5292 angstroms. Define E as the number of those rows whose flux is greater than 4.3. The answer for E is 7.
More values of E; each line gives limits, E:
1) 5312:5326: 2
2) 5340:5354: 5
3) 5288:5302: 7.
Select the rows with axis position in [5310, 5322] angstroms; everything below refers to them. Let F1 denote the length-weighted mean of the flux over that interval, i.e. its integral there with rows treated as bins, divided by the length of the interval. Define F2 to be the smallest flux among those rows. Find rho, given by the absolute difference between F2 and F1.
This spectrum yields 0.80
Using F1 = 4.2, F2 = 3.397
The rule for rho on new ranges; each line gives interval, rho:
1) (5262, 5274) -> 0.92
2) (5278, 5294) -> 0.49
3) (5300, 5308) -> 0.37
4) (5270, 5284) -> 0.78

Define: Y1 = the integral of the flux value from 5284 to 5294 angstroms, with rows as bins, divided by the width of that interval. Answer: 5.0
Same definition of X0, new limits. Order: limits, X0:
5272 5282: 4.7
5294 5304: 7.3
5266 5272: 4.9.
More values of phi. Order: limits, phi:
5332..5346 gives 0.556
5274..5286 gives 0.630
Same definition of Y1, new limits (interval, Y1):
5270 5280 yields 4.7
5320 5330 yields 4.4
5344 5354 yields 4.6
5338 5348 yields 4.4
